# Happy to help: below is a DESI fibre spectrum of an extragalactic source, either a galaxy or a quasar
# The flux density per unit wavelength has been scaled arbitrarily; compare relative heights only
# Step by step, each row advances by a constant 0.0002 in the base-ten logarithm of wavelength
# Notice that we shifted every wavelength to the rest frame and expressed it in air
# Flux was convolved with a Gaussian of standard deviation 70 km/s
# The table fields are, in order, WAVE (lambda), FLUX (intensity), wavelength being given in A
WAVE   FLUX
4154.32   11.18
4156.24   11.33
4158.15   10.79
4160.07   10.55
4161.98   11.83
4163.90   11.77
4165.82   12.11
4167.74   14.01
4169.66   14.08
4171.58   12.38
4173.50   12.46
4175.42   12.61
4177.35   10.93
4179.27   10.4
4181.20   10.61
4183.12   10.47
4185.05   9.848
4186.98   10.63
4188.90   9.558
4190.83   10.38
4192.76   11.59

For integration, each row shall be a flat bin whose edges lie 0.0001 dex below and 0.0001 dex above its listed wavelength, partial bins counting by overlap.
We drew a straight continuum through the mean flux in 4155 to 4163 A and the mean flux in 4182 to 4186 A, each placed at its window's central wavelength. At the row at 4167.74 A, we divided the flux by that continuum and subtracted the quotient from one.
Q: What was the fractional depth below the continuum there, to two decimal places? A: -0.30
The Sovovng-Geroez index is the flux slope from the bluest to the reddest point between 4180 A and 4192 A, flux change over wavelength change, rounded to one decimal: 0.0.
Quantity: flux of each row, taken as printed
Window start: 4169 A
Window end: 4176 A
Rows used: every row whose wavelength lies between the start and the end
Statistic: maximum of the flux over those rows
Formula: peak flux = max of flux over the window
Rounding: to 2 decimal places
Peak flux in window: 14.08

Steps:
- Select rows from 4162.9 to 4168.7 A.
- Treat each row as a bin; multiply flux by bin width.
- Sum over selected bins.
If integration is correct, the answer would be 73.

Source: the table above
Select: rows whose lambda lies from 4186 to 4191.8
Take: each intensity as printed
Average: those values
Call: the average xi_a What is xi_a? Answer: 10.2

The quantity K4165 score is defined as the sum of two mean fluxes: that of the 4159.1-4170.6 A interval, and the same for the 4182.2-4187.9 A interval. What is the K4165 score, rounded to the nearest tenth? 22.7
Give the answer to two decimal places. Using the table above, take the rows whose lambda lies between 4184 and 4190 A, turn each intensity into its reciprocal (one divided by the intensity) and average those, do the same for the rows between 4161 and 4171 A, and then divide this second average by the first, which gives 0.79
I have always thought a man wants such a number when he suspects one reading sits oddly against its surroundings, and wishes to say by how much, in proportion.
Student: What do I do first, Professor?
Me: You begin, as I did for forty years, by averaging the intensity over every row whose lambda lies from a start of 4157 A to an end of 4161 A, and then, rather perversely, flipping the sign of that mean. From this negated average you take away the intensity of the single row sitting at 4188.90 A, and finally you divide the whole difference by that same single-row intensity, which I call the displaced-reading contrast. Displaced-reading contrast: -2.12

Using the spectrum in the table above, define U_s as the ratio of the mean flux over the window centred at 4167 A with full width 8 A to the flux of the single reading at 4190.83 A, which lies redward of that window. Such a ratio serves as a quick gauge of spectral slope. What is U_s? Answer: 1.25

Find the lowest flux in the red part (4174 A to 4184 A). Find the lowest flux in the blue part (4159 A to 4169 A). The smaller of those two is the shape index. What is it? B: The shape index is 10.4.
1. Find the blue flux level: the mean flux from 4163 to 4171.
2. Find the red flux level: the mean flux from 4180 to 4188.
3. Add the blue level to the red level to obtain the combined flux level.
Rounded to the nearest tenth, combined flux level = 23.4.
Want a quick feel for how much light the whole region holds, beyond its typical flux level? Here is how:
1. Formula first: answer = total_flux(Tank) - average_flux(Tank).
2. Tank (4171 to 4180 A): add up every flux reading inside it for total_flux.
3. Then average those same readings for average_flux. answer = 47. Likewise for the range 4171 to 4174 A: 12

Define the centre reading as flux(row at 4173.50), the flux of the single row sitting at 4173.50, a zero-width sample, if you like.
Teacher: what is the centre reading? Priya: 12.46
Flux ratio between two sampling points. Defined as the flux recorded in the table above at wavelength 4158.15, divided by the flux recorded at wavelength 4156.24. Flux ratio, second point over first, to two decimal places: 0.95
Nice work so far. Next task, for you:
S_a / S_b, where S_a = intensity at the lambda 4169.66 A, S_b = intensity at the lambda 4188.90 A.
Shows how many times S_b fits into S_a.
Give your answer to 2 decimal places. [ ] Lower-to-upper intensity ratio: 1.47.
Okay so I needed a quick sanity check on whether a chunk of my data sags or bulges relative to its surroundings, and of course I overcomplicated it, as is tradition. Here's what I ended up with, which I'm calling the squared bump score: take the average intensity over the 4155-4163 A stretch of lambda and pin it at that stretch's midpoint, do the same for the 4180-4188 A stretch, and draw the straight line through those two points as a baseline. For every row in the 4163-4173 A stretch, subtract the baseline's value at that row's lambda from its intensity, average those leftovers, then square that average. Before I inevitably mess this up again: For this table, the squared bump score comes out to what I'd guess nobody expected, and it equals 4.0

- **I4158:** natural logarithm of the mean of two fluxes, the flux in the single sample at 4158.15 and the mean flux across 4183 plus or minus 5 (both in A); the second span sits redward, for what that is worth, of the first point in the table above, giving 2.36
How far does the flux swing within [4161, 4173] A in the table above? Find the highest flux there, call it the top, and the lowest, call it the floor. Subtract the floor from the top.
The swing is 2.3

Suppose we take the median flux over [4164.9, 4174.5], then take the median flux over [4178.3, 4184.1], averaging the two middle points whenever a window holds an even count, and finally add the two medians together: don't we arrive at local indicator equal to 22.9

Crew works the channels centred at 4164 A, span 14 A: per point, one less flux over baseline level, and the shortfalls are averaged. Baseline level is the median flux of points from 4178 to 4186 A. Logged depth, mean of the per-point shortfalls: -0.17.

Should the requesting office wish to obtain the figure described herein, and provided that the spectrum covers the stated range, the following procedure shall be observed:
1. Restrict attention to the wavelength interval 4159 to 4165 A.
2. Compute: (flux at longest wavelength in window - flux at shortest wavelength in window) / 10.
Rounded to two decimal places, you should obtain 0.12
